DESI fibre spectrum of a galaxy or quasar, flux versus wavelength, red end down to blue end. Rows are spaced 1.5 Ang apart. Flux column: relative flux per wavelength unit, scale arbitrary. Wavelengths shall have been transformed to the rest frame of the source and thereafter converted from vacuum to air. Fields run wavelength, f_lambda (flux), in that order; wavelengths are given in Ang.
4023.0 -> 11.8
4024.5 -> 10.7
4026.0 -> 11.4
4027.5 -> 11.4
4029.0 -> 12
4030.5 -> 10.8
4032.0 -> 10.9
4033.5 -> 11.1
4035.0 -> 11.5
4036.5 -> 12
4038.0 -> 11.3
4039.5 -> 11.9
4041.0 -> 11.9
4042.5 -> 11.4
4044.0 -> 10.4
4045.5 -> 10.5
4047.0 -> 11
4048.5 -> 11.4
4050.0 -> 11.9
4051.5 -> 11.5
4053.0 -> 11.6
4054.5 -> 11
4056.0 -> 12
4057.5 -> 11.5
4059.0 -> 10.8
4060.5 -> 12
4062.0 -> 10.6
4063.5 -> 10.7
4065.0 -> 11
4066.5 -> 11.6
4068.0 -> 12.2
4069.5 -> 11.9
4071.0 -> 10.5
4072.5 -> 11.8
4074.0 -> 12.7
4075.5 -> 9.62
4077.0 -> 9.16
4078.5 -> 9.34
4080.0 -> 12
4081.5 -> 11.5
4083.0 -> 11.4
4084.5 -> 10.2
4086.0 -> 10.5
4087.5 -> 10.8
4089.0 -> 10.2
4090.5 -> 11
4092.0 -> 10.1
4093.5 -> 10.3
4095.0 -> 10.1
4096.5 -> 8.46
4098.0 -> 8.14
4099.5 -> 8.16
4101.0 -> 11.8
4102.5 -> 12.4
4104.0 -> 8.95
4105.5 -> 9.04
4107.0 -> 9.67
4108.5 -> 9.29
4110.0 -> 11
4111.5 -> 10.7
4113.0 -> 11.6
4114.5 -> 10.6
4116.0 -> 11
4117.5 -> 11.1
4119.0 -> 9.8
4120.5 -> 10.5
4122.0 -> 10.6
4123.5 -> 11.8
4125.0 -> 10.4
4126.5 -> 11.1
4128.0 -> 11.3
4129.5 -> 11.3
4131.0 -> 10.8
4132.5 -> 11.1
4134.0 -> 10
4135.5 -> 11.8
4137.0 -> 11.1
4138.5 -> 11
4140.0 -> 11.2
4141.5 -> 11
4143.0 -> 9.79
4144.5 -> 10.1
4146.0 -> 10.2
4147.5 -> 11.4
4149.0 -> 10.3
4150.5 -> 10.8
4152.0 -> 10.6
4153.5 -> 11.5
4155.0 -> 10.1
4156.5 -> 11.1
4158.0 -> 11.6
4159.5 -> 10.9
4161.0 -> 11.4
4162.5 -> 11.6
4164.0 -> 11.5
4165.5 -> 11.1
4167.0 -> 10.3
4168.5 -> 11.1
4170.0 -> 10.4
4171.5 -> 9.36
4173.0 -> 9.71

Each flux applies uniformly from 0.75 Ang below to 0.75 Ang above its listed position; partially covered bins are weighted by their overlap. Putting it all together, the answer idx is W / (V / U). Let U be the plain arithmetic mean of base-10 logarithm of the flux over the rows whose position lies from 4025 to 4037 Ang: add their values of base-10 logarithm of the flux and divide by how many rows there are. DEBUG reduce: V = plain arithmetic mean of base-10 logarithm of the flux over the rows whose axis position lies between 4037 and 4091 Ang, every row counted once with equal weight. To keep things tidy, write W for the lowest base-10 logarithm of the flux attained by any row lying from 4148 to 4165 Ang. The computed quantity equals 1.01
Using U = 1.06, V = 1.05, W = 1.00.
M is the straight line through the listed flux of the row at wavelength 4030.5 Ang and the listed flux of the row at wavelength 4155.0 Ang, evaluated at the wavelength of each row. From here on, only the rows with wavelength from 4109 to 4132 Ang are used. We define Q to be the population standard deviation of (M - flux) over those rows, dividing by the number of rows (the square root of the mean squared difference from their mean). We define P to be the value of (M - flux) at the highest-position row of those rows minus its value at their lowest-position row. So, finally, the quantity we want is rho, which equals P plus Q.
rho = 0.6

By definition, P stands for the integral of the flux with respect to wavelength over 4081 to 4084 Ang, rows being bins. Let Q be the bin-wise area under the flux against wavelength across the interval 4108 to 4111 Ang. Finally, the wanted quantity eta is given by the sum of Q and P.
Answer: 64.8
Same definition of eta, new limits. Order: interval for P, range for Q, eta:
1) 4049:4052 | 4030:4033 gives 67.7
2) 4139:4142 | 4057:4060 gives 66.9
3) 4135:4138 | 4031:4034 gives 67.1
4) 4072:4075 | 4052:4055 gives 70.2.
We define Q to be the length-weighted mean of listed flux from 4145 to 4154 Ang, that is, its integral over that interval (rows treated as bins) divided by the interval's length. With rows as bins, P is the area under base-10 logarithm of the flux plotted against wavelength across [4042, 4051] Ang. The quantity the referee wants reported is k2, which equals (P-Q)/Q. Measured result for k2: -0.126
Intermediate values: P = 9.40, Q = 10.8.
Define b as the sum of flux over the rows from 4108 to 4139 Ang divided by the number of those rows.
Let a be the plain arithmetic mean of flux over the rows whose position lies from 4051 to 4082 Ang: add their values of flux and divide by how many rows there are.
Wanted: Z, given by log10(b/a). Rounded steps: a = 11.2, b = 10.9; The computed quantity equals -0.013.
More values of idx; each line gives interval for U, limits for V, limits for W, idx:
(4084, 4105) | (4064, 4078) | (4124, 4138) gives 0.96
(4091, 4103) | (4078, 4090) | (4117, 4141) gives 0.95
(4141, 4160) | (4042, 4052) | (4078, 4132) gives 0.90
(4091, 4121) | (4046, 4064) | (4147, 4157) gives 0.96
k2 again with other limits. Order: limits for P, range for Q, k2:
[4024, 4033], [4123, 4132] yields -0.149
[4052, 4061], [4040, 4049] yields -0.142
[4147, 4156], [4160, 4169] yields -0.168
